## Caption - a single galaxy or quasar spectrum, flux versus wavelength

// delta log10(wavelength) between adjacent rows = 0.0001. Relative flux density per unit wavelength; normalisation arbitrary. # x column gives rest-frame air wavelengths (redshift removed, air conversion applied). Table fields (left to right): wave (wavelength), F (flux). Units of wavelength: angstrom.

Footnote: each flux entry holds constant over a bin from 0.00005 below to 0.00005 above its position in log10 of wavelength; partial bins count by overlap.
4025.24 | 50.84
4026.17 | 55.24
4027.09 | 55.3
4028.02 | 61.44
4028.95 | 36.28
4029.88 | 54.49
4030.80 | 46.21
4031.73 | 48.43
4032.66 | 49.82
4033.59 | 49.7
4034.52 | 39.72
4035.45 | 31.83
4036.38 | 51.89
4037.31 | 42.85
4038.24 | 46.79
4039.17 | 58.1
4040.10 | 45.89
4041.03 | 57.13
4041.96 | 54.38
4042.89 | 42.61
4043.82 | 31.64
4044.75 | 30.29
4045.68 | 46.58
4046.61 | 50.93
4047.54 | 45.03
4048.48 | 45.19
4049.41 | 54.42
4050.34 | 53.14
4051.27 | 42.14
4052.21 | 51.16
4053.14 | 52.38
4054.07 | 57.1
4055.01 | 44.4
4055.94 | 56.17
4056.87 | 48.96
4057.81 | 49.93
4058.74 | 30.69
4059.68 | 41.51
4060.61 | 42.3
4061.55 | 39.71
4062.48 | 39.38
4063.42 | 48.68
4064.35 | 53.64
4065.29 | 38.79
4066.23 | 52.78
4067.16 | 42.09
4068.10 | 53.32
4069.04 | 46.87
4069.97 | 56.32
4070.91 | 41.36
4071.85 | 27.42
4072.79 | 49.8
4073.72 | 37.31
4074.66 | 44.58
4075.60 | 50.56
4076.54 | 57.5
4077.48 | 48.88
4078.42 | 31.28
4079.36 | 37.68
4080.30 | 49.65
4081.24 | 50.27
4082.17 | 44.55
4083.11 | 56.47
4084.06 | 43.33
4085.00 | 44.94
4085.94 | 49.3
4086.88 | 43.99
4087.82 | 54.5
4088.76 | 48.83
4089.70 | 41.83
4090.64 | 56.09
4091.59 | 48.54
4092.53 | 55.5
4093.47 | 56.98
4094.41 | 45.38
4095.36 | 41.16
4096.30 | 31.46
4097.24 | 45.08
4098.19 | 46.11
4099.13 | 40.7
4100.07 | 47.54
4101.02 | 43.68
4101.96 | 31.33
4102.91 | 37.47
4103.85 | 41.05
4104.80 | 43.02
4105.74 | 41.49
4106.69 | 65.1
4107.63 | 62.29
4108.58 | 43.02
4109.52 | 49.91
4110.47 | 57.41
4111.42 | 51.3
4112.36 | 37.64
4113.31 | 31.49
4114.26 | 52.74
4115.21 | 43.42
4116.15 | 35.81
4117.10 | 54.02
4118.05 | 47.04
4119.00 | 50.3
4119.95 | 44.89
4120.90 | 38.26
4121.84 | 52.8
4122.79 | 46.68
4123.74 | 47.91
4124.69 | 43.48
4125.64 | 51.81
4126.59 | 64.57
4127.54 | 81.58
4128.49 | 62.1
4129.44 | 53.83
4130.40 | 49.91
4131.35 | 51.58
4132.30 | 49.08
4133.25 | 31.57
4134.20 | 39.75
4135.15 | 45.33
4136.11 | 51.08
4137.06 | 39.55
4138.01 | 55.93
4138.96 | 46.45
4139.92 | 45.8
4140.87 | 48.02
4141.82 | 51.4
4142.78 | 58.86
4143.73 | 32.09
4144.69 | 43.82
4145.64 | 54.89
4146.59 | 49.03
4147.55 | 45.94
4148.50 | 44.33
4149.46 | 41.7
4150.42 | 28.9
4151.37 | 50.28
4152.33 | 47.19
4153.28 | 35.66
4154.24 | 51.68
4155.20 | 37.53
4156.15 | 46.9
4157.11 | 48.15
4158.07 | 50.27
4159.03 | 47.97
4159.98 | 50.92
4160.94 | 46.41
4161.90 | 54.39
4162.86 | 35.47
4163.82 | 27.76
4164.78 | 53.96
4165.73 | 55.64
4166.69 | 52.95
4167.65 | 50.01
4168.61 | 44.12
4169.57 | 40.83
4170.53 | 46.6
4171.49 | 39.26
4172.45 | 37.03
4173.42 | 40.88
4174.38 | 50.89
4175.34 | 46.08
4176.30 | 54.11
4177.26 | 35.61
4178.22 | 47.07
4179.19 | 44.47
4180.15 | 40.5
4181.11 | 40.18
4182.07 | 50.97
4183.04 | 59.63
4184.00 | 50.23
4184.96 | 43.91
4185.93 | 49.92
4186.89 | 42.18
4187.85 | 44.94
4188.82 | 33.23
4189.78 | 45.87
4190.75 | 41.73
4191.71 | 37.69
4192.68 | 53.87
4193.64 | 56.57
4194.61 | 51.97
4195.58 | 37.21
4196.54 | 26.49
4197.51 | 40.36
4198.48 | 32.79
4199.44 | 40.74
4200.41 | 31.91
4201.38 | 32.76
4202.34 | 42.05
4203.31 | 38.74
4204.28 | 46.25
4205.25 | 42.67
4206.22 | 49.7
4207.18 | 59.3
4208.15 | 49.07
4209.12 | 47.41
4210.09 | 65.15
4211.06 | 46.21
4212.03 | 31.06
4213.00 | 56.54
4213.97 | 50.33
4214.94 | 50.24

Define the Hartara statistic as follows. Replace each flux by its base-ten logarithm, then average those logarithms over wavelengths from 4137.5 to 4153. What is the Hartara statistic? 1.66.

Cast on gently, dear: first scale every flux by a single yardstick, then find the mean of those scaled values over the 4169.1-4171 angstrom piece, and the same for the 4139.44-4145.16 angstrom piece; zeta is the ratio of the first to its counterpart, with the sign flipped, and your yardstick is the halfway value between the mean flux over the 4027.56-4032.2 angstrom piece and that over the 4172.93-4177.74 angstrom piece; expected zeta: -0.94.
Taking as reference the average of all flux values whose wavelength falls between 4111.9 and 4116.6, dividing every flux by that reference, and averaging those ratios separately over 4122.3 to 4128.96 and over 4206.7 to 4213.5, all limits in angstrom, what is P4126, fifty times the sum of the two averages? 134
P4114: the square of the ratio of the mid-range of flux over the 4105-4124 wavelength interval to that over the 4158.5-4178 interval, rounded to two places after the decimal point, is 1.34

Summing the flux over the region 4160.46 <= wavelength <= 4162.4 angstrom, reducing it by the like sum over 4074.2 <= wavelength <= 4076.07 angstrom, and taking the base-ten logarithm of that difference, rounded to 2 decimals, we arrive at 0.75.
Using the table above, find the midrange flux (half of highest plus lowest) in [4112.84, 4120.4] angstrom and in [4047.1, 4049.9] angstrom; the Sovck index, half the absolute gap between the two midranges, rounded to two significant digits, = 3.5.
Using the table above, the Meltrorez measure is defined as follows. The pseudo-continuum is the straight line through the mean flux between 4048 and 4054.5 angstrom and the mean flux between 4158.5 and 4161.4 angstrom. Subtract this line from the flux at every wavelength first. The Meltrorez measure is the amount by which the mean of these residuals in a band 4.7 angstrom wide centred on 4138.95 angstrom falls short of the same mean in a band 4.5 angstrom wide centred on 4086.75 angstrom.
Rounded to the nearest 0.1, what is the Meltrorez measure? 0.0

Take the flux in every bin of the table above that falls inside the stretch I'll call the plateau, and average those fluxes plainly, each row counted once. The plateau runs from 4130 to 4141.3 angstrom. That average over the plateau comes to 46.2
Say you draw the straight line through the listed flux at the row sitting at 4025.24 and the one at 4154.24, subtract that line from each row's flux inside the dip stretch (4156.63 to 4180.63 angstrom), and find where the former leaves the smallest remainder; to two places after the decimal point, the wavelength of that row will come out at 4163.82 angstrom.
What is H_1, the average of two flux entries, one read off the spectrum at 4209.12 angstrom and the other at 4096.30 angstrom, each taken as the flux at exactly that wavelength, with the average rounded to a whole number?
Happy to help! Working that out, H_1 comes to 39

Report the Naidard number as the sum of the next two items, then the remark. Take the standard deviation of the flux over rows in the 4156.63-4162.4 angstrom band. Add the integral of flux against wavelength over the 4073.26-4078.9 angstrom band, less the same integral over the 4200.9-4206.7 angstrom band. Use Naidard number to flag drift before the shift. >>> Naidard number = 12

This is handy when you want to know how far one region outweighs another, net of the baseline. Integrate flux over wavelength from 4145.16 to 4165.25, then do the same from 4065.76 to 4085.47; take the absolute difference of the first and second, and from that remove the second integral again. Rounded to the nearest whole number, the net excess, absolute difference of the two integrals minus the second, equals -907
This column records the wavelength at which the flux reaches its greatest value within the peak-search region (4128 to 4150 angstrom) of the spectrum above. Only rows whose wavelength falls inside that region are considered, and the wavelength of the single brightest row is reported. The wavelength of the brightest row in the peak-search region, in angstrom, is 4128.49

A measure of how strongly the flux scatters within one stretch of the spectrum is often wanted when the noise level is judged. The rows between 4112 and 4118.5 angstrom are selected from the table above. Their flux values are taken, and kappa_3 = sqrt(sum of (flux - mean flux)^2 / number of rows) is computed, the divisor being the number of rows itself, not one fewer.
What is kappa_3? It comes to 8.0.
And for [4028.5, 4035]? 5.8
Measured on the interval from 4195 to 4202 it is 4.7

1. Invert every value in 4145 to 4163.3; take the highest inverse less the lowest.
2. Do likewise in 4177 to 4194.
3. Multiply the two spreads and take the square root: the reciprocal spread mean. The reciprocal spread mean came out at 0.0148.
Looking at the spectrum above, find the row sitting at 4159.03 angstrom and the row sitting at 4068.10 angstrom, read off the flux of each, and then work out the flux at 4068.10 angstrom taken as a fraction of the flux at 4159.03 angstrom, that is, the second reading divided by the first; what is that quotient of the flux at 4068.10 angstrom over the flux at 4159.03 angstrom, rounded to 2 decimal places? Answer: 1.11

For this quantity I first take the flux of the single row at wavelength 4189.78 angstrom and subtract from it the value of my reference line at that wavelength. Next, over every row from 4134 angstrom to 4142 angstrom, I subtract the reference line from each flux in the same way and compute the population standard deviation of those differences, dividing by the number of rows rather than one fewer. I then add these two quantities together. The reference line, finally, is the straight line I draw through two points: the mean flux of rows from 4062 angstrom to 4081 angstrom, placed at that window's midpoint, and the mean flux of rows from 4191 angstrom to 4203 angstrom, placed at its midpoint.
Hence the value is 10.3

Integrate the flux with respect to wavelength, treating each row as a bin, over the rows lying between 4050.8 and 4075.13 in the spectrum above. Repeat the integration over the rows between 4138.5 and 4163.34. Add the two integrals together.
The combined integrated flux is 2253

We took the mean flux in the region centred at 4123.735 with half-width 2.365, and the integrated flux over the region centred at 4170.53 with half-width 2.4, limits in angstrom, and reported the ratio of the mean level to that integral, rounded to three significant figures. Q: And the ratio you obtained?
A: 0.243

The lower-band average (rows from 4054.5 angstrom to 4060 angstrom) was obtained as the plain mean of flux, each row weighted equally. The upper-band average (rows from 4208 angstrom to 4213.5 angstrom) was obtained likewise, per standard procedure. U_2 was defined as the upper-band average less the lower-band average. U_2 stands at 4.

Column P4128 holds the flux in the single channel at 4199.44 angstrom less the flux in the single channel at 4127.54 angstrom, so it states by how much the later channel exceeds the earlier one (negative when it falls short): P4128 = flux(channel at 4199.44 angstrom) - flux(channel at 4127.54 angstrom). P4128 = -41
